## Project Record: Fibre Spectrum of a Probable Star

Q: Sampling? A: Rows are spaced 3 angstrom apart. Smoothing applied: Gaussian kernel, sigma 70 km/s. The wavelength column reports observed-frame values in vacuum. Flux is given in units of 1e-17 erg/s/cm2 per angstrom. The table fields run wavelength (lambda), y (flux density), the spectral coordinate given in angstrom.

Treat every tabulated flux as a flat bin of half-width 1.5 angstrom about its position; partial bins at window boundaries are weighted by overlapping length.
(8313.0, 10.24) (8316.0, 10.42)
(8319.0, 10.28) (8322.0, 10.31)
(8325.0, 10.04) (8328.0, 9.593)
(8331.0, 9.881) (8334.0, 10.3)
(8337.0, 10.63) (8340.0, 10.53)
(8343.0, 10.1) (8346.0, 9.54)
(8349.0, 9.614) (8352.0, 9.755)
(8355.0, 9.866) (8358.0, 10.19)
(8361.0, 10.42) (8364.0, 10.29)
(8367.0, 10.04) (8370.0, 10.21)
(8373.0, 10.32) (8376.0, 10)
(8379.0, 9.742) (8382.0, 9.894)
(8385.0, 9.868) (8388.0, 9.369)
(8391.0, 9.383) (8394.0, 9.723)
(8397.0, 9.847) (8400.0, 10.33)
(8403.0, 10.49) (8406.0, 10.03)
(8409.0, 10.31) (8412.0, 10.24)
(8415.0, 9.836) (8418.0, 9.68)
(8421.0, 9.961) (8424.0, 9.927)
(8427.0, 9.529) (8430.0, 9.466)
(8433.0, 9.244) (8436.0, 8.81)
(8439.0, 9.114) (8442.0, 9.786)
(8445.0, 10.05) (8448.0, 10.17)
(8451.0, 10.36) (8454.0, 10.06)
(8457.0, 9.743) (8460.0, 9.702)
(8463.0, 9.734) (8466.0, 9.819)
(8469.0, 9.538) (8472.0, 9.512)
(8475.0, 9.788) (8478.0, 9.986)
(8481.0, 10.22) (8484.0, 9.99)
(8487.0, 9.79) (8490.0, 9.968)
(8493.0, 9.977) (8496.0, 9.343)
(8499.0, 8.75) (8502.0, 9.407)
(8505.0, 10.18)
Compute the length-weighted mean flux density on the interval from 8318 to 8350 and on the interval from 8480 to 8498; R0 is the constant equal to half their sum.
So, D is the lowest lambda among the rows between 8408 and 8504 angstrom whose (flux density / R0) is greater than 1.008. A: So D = 8409.0 angstrom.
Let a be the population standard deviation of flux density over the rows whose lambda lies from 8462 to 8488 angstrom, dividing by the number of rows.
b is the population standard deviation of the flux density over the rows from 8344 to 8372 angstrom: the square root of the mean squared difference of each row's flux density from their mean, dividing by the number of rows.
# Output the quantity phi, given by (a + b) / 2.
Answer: 0.253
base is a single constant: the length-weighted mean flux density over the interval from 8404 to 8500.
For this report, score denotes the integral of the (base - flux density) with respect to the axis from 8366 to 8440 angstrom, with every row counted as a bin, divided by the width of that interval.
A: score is -0.05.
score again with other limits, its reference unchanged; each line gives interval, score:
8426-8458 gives 0.11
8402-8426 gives -0.27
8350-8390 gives -0.21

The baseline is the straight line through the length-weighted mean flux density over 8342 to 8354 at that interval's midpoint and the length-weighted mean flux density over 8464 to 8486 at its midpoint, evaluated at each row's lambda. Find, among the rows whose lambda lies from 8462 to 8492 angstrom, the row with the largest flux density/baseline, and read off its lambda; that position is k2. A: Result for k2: 8481.0 angstrom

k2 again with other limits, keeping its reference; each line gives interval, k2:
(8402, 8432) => 8403.0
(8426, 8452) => 8451.0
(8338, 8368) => 8340.0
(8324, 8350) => 8337.0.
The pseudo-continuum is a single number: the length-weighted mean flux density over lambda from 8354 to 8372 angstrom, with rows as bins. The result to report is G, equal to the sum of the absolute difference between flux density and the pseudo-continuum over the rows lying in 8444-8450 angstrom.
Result 0.1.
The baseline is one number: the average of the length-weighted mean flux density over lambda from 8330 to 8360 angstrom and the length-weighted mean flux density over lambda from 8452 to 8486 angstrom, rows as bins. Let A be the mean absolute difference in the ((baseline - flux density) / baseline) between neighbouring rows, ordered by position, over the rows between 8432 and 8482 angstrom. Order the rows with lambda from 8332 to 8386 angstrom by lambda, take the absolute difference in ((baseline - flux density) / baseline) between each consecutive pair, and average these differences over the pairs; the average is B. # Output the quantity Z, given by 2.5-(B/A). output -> 1.57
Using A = 0.024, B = 0.022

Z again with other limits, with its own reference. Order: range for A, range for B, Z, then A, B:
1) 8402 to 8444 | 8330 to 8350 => 1.40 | 0.029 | 0.032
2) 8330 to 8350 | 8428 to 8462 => 1.60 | 0.032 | 0.029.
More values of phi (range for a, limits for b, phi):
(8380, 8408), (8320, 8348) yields 0.358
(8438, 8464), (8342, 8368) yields 0.314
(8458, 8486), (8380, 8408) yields 0.284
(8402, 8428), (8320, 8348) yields 0.325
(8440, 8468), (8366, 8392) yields 0.265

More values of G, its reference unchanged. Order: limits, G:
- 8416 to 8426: 1.0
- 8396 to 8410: 1.1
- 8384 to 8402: 2.9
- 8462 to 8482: 2.8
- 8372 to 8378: 0.3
